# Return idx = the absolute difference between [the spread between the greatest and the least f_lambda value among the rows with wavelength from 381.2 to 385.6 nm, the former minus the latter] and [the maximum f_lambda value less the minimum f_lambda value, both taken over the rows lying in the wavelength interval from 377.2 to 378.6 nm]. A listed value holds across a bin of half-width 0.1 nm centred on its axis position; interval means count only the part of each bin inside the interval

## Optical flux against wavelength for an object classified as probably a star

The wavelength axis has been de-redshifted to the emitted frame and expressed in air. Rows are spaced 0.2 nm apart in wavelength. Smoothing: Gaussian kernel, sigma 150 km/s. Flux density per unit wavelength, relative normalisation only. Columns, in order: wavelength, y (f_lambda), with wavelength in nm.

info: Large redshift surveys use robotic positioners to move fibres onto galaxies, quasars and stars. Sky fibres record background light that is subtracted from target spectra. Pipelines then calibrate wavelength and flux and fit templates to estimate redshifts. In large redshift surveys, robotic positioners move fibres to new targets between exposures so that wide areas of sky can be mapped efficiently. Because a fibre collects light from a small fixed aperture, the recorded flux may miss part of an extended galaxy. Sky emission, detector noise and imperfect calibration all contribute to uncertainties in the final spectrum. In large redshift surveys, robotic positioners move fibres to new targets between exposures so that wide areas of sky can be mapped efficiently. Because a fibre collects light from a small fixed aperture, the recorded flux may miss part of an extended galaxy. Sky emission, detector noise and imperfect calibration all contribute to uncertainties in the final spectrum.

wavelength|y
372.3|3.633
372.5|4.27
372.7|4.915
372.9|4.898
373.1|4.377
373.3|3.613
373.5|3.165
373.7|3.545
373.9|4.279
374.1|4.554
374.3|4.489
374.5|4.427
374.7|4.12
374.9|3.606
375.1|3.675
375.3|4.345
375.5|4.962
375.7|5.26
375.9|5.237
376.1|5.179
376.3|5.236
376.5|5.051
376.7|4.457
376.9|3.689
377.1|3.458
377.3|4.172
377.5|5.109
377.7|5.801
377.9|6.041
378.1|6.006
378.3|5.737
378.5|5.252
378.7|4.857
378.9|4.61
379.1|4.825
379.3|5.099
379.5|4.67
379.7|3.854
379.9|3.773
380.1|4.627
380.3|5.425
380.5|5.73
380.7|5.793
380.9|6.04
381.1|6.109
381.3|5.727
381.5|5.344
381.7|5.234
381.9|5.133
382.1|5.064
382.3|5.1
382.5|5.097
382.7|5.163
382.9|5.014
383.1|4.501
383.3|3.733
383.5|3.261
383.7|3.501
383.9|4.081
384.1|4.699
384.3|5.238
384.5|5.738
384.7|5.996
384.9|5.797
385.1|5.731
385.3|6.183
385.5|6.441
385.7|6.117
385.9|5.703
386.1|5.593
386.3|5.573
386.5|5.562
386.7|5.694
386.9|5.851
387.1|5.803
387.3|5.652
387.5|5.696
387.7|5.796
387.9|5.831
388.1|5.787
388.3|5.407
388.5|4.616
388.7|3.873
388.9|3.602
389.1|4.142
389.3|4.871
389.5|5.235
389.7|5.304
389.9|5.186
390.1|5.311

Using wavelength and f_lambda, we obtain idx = 1.3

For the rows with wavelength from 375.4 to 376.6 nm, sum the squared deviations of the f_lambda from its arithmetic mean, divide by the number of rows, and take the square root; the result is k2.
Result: 0.1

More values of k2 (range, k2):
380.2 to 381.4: 0.2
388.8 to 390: 0.6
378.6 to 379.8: 0.4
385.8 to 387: 0.1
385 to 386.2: 0.3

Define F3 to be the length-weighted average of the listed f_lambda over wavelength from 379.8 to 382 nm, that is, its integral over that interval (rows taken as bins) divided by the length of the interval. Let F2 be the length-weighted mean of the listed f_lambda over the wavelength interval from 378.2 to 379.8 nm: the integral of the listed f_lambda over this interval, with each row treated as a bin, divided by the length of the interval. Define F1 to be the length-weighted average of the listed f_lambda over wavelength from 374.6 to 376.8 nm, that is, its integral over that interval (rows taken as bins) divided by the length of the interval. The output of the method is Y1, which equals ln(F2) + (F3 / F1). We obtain 2.73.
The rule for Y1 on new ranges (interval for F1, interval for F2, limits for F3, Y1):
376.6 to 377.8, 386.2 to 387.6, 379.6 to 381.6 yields 2.92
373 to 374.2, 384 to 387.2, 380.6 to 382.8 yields 3.13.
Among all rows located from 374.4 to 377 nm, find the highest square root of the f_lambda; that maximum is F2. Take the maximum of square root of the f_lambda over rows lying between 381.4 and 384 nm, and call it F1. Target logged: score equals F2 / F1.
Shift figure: 0.99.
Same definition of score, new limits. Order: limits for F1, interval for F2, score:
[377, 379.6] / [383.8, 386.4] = 1.03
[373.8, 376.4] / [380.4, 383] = 1.08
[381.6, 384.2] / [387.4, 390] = 1.06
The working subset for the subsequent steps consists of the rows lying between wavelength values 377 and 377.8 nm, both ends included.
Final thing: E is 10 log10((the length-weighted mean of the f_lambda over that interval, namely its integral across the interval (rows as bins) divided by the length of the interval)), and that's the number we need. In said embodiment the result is 6.7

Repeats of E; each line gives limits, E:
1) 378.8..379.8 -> 6.6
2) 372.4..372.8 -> 6.6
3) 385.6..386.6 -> 7.6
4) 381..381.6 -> 7.6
